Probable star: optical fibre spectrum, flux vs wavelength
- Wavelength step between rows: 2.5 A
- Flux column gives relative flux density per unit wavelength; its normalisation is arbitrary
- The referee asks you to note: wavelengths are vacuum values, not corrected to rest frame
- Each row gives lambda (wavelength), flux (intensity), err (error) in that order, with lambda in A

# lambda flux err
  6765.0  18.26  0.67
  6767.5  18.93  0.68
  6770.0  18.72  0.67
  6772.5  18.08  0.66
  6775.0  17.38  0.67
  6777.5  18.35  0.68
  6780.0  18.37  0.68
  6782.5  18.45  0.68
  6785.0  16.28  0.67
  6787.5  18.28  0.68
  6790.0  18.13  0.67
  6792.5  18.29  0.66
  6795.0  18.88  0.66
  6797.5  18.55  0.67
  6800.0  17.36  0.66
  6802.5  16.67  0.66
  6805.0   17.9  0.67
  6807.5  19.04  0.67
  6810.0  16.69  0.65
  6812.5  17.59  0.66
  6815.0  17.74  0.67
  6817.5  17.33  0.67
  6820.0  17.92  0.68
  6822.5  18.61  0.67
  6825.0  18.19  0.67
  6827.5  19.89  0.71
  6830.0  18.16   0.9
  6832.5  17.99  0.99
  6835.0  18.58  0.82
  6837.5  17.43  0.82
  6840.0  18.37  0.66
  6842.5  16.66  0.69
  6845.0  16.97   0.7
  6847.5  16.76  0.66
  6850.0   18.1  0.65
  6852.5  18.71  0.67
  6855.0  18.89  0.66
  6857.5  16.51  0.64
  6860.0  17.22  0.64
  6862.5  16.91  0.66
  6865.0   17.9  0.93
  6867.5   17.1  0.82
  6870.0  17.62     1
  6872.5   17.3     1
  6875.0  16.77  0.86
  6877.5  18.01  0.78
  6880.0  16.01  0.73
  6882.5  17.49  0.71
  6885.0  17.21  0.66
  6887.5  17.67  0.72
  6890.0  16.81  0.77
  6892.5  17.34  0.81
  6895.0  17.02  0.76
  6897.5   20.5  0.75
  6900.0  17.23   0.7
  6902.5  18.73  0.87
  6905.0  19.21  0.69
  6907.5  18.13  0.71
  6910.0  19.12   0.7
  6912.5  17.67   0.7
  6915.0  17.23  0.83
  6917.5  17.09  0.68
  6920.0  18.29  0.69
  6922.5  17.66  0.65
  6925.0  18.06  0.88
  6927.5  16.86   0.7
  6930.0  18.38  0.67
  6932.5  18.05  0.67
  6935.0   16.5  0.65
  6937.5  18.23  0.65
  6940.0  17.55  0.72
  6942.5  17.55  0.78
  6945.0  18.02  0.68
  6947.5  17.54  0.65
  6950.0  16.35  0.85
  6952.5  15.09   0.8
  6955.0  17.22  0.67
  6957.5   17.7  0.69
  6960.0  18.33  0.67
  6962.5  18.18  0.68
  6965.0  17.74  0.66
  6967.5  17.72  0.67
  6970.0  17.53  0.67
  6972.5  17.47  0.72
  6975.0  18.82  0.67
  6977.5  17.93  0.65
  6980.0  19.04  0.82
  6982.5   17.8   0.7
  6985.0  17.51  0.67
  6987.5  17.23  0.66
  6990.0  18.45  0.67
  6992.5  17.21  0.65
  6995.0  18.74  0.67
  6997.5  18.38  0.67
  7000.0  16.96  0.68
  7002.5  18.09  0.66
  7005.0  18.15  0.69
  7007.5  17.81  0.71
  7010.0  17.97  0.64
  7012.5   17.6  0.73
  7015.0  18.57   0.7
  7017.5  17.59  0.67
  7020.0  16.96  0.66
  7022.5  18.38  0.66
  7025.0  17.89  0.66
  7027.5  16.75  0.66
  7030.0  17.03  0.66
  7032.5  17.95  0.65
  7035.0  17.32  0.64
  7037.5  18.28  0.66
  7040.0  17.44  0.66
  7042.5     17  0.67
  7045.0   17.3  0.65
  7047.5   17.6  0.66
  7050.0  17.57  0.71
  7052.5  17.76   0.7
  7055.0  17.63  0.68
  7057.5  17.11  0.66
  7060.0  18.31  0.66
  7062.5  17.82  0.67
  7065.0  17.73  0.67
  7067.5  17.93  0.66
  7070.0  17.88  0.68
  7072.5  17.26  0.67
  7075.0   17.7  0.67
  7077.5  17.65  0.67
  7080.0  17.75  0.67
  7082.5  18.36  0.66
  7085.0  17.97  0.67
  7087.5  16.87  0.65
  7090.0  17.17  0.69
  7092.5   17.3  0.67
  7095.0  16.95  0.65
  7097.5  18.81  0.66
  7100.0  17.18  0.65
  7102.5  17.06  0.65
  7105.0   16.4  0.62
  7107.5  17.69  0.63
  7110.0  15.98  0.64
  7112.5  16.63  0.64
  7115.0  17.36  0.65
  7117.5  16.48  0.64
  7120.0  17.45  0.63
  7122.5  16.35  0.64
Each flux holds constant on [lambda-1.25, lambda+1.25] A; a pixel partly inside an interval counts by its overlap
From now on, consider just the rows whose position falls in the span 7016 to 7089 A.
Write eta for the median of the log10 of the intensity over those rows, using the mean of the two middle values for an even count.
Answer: 1.247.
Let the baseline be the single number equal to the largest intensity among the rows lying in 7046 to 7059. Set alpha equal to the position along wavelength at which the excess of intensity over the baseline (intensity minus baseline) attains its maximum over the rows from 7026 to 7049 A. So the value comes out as 7037.5 A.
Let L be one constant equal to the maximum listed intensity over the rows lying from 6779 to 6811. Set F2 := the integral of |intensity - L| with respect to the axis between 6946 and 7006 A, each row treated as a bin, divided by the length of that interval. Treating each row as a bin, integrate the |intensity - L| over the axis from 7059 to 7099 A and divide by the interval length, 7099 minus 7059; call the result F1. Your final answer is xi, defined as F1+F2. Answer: 2.7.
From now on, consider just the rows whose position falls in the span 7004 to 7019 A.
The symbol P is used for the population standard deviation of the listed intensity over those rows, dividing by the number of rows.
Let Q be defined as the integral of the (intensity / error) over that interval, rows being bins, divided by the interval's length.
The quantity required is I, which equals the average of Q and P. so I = 13.20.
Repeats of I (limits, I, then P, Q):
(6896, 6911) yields 13.31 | 1.01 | 25.6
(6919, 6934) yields 12.97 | 0.51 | 25.4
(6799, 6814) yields 13.66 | 0.81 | 26.5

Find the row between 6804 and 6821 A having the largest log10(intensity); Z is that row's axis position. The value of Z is 6807.5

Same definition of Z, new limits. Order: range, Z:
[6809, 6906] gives 6897.5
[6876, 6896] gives 6877.5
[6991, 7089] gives 6995.0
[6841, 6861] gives 6855.0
